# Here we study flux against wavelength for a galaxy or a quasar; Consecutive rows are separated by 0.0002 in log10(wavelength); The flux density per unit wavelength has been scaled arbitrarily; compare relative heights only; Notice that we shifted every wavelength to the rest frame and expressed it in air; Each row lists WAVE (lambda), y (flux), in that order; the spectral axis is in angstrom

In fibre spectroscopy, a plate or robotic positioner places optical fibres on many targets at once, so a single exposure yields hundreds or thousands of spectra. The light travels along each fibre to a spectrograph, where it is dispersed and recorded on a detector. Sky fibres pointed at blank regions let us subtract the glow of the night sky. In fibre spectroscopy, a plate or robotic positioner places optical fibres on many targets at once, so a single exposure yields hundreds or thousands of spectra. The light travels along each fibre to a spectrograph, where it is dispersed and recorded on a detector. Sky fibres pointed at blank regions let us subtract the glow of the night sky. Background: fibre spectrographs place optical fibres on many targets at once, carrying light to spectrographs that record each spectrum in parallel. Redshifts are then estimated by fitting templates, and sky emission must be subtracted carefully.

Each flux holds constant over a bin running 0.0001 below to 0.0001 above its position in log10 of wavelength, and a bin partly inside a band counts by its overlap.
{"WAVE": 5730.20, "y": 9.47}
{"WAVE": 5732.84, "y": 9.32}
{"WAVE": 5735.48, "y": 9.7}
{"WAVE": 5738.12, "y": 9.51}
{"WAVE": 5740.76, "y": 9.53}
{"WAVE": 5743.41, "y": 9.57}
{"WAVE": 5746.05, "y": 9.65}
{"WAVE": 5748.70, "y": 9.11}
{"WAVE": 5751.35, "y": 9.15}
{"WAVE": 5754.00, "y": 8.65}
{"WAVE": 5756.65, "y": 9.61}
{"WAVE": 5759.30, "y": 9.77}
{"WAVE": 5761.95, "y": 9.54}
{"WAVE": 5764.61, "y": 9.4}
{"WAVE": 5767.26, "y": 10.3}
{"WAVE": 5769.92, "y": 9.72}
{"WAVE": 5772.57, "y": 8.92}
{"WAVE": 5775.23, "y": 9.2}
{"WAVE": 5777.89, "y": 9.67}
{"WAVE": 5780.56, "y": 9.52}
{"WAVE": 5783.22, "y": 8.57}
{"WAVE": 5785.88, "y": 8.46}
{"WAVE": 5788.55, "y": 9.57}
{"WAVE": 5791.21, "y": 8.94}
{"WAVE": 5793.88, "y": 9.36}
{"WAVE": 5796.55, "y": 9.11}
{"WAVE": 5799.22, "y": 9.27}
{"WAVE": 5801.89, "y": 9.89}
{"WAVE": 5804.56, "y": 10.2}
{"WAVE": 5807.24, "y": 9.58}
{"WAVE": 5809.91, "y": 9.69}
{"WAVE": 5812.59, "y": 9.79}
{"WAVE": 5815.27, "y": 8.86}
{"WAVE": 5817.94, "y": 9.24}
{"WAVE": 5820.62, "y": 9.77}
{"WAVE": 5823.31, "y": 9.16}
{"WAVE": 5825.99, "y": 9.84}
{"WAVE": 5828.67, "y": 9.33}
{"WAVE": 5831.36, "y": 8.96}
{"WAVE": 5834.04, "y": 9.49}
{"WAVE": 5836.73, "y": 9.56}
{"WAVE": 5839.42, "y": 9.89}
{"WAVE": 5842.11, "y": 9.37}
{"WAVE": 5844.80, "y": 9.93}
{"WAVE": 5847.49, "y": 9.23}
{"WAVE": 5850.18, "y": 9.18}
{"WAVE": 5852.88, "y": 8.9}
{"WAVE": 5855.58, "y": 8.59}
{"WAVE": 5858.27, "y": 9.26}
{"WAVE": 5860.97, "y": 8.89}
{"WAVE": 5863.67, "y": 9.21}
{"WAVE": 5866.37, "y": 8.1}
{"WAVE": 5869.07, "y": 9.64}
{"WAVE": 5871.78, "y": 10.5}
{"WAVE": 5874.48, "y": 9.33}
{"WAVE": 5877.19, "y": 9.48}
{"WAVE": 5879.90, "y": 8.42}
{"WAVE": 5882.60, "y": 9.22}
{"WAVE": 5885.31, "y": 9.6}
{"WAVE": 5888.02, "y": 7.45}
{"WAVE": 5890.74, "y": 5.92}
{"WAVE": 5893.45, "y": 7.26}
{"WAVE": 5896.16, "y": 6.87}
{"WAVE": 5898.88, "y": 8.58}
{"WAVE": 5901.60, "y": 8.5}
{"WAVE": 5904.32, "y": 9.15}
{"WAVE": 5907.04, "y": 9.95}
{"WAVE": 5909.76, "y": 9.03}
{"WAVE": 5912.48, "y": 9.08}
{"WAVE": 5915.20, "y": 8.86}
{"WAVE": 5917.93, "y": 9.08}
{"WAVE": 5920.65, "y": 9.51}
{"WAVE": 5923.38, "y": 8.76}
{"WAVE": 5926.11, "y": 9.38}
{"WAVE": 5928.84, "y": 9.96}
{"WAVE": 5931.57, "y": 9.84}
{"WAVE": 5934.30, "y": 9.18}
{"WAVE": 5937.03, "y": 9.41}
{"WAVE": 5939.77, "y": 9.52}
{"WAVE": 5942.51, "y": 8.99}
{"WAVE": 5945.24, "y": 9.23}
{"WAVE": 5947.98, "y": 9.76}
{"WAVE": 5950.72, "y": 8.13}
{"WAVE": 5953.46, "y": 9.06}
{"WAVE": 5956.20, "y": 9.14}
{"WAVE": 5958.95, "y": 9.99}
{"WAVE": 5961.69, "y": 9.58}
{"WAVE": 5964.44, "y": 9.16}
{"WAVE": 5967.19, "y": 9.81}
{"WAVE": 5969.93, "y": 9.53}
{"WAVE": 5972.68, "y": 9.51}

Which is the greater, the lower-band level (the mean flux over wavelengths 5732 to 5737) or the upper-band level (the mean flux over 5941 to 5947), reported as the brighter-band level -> 9.5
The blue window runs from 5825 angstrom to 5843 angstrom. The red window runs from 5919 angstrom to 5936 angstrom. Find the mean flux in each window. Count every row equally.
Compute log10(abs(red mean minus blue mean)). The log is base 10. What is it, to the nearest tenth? -1.3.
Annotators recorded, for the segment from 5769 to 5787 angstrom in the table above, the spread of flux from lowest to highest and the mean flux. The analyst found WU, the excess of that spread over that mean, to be -7.89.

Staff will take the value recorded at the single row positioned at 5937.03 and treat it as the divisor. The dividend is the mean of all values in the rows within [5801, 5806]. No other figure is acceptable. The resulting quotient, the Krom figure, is 1.07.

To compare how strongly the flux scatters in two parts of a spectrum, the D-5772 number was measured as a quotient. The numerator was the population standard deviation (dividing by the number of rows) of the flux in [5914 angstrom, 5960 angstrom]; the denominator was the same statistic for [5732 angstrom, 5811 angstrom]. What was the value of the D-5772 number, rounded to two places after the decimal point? 1.10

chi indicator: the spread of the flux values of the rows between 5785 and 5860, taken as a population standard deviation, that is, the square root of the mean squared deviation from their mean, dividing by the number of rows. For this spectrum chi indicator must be 0.41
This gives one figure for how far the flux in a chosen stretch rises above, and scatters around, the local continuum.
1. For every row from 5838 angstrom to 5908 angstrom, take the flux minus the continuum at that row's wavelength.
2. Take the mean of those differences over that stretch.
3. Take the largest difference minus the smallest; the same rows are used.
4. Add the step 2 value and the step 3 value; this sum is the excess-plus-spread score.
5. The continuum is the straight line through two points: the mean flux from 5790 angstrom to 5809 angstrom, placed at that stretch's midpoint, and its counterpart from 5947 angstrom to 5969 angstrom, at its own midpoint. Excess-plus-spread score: 4.0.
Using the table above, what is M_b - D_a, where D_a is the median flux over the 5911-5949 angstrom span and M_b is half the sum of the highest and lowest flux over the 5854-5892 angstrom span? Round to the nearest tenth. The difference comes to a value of -1.1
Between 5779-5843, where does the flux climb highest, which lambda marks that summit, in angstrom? 5804.56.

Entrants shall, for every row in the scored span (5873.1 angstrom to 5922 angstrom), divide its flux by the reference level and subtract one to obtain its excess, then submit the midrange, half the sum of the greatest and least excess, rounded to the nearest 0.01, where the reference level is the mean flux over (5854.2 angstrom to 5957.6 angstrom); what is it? -0.11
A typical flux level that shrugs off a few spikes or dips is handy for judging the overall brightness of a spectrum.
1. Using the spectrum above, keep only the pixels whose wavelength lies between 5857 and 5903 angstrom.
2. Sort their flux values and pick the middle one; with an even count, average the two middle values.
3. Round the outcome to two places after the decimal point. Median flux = 8.89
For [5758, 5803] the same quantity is 9.40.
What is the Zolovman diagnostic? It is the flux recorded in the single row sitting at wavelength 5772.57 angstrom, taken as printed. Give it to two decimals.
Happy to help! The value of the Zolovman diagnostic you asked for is 8.92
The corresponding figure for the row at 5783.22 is 8.57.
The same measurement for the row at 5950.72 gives 8.13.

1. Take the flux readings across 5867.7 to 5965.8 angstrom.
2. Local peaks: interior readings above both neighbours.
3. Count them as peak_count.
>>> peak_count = 12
